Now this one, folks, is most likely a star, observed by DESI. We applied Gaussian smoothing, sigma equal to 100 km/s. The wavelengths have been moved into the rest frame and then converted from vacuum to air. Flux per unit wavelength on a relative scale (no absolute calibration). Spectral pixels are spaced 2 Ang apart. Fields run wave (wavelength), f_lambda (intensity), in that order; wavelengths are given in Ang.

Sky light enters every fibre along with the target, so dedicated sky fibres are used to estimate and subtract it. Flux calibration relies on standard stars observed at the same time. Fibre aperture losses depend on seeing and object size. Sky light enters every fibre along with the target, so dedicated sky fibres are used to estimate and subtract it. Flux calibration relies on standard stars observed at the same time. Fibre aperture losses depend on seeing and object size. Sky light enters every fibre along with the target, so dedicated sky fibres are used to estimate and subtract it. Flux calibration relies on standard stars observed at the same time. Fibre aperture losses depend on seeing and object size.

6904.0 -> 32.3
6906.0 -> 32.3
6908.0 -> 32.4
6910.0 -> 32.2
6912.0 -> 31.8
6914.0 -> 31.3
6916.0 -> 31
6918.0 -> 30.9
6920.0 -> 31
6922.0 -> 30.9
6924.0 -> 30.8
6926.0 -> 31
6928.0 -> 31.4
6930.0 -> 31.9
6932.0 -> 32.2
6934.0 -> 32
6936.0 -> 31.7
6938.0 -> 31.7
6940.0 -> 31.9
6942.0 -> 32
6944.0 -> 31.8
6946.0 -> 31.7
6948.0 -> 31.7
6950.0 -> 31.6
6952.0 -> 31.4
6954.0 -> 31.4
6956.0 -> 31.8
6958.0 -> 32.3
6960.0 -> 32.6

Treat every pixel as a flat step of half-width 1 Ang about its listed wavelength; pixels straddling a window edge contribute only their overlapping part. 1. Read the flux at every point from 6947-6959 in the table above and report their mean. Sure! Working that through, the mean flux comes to 31.70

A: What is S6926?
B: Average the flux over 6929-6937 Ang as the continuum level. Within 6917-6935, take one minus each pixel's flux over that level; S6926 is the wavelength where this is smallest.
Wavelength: 6932.0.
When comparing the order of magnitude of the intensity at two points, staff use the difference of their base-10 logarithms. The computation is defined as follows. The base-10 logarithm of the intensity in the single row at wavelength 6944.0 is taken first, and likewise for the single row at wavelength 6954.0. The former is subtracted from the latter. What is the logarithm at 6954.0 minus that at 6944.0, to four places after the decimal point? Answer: -0.0055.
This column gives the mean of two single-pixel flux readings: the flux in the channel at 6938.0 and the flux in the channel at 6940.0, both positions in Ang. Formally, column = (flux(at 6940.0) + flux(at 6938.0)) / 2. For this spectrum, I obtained 31.8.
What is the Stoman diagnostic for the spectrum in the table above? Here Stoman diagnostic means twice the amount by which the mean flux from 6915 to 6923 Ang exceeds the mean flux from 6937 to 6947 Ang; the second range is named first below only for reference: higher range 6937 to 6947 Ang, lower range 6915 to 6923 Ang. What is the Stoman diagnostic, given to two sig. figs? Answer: -1.7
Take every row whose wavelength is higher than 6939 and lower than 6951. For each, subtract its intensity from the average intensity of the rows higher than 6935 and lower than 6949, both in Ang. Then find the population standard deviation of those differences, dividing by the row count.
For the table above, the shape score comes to 0.13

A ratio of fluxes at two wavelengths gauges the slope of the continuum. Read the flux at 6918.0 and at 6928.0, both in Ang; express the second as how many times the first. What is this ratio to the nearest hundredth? 1.02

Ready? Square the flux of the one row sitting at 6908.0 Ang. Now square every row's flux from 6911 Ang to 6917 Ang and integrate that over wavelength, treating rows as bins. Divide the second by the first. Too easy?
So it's 5.62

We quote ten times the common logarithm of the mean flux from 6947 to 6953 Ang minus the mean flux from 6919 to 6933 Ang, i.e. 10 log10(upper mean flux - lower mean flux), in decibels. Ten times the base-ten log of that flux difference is -6.0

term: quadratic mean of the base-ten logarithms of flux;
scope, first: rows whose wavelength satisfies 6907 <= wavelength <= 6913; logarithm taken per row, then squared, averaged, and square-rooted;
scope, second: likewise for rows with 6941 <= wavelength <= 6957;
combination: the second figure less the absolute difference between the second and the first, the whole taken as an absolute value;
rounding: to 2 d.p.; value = 1.49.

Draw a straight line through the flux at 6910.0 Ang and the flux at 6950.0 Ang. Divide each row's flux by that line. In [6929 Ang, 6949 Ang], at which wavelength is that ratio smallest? 6936.0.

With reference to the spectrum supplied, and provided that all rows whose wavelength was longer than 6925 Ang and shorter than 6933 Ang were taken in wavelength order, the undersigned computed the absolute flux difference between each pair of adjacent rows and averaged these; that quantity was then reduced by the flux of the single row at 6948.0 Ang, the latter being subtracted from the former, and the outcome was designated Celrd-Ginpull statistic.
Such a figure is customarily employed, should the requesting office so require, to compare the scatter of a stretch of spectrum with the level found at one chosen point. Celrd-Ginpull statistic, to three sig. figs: -31.3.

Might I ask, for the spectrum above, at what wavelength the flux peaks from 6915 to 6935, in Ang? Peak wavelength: 6932.0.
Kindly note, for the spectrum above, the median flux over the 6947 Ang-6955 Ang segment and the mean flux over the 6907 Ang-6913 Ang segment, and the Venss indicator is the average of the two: 31.8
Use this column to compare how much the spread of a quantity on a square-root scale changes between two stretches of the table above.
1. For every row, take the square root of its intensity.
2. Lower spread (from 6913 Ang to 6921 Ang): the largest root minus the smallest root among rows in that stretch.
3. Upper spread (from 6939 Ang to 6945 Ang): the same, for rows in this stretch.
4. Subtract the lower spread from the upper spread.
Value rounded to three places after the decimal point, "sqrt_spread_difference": -0.018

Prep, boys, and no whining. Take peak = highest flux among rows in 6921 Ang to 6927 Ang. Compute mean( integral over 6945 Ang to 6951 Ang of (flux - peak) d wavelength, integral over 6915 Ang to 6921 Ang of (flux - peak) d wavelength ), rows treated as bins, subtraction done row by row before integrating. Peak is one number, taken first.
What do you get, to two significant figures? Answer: 1.9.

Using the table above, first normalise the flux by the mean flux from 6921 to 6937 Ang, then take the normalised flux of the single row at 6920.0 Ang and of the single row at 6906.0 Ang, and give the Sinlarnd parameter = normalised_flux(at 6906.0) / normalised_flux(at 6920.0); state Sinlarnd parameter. 1.04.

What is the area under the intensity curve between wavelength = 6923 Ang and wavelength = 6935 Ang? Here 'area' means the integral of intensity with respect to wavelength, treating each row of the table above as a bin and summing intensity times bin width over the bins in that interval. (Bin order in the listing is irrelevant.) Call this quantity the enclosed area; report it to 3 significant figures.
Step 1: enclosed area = 379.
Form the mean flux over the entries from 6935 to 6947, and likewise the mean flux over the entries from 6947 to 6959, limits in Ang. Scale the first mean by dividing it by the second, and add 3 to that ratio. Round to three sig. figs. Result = 4.00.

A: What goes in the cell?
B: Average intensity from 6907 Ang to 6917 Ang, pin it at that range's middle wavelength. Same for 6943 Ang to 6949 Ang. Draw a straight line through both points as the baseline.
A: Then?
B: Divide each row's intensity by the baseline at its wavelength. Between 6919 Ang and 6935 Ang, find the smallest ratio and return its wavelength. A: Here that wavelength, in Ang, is 6924.0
